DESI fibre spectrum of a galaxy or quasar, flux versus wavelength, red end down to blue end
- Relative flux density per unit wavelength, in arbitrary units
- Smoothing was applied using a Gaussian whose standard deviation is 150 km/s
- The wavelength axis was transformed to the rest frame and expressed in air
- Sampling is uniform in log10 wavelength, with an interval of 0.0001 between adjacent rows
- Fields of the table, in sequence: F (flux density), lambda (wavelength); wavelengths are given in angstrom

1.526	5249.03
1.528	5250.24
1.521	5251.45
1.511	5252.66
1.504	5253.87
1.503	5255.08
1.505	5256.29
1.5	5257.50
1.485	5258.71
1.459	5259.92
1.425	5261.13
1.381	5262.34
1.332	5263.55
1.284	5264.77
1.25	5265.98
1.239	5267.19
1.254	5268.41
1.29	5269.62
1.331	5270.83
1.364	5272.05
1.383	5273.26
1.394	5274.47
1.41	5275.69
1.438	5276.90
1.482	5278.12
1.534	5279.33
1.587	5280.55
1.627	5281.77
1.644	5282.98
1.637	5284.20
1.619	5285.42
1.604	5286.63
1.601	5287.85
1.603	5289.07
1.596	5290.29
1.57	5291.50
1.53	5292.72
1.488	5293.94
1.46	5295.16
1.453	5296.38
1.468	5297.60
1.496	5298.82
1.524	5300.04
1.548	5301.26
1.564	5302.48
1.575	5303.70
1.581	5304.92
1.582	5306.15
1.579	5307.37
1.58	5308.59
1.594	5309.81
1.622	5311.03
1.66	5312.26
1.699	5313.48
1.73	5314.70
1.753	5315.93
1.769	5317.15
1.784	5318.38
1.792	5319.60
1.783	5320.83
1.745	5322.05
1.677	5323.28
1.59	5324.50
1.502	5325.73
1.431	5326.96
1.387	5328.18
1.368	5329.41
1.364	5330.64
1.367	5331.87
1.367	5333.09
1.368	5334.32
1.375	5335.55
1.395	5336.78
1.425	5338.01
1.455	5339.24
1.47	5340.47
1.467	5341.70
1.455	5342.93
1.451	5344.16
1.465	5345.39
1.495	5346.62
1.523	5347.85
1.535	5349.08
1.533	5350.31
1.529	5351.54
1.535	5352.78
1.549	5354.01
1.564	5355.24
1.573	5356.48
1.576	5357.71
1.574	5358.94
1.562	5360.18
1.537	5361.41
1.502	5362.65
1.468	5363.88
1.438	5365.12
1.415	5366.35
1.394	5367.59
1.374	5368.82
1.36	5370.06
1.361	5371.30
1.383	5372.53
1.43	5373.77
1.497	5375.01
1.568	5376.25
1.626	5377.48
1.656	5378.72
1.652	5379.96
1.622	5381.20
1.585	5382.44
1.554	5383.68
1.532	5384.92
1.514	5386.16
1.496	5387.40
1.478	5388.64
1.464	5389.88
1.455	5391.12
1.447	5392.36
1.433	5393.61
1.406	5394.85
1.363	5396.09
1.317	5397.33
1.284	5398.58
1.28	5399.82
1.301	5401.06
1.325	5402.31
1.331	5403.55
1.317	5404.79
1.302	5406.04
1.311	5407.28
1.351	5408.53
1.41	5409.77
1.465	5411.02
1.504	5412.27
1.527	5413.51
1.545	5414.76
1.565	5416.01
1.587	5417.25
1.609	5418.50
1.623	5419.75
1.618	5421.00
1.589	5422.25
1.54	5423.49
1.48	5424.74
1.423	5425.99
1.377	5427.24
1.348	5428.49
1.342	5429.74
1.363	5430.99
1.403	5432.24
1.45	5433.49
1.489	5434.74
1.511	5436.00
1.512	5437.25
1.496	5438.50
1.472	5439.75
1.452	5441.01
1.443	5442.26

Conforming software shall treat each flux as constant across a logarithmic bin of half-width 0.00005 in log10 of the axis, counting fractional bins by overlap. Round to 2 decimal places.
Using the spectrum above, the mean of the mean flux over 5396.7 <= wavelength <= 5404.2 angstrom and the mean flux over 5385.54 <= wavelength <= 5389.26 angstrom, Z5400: 1.40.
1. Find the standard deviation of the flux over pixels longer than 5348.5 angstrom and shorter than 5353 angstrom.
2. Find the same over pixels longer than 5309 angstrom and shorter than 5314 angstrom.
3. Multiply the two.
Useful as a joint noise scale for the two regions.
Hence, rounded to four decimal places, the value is 0.0001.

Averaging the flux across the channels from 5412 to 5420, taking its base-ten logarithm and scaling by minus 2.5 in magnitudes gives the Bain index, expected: -0.49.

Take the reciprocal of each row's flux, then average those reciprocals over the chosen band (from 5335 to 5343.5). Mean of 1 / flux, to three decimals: 0.697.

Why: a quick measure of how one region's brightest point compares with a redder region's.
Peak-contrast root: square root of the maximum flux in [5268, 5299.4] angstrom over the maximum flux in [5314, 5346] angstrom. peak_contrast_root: 0.96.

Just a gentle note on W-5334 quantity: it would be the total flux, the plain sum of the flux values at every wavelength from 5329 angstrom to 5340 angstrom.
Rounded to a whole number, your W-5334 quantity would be 12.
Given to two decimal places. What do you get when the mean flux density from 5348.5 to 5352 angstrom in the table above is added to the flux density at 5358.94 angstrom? 3.11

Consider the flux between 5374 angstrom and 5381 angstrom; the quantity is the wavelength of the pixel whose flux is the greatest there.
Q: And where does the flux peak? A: 5378.72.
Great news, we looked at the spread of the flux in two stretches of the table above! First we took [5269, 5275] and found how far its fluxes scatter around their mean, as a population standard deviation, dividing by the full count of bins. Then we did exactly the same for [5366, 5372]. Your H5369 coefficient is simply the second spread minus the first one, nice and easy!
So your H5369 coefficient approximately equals -0.017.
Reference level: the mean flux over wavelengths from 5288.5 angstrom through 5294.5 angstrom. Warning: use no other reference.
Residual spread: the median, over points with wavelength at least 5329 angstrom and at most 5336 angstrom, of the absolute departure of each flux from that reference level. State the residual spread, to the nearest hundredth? 0.19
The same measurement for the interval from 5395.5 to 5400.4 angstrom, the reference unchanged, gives 0.26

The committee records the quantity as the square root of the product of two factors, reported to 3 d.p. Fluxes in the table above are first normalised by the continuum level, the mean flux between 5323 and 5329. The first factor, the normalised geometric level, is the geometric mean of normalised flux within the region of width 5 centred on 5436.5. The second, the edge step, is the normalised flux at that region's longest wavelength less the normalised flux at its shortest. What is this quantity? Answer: 0.068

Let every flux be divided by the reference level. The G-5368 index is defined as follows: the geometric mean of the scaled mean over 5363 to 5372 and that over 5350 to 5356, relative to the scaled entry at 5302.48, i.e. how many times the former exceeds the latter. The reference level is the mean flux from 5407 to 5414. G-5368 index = 0.94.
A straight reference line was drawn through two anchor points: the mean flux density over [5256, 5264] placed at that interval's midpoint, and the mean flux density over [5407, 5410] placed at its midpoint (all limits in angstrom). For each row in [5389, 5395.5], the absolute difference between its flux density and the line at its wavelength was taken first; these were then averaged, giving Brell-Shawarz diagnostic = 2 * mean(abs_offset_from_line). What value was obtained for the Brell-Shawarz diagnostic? 0.15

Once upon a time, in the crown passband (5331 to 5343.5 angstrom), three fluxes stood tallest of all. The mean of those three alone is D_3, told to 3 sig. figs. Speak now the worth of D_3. 1.46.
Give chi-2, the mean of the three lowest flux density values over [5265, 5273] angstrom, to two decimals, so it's 1.25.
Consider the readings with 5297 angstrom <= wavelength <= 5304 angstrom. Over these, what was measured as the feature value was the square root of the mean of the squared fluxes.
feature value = 1.53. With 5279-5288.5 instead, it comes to 1.61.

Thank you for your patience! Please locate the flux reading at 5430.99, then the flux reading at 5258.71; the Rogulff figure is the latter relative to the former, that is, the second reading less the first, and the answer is 0.12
